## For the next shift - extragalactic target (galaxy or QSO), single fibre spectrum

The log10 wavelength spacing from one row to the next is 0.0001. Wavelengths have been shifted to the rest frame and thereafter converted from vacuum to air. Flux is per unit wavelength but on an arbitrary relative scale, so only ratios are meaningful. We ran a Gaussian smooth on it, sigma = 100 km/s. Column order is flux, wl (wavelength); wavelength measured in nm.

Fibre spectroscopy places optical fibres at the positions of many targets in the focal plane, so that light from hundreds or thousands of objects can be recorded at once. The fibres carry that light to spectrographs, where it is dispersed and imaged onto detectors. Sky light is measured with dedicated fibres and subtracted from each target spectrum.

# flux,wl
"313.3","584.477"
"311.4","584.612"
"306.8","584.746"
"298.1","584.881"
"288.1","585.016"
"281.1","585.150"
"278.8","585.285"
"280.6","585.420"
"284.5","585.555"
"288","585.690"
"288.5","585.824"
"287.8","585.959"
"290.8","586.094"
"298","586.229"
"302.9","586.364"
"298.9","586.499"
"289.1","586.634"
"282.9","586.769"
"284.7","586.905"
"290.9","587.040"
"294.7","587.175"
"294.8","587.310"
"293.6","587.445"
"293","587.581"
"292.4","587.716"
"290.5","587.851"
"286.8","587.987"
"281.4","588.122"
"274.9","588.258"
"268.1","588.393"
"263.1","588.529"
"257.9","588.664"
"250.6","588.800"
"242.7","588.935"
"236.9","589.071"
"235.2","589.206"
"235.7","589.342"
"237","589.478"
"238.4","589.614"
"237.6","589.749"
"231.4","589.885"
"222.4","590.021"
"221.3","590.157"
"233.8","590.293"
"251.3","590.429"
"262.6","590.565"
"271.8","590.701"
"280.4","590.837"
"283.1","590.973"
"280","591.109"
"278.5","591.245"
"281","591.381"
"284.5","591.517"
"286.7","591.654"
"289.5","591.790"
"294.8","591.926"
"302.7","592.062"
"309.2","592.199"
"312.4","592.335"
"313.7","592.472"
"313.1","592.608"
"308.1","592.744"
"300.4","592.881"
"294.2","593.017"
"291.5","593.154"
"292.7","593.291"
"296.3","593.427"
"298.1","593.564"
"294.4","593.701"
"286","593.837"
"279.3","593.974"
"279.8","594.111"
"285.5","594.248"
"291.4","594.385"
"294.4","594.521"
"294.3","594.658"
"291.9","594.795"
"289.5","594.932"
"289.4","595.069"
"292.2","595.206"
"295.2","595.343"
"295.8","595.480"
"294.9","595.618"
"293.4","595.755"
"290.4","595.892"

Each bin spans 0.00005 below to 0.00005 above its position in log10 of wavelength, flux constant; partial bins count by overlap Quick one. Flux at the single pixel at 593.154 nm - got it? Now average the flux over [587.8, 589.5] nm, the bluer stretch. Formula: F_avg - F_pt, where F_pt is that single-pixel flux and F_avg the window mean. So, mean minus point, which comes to -33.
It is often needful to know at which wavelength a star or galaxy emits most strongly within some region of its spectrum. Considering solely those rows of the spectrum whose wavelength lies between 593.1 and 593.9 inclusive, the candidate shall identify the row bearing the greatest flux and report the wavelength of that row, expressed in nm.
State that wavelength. 593.564 nm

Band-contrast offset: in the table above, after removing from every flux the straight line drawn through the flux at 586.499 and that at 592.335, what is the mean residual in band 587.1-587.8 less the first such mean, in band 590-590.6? 62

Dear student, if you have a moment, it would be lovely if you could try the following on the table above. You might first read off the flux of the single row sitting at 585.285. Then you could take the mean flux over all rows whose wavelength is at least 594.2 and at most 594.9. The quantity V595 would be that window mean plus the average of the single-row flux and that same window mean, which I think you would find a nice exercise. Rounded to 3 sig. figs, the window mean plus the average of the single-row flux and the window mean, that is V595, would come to 577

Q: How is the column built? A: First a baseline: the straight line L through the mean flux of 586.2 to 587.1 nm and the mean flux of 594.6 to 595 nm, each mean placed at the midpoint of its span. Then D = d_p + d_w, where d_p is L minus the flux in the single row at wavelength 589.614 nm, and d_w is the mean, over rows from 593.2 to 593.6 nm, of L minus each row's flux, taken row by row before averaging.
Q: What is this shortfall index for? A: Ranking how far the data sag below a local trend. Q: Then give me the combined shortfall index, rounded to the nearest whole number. 50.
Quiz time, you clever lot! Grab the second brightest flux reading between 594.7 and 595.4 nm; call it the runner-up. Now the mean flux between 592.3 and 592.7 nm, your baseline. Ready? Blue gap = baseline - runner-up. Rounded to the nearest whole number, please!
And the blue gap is 21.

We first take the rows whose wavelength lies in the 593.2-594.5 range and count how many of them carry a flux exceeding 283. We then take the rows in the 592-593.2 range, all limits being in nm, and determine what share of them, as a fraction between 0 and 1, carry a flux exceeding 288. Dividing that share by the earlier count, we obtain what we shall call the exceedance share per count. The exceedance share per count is 0.14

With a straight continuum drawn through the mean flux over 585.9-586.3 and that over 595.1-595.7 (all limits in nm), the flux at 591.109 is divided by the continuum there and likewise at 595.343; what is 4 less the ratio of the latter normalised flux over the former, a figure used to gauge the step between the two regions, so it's 2.95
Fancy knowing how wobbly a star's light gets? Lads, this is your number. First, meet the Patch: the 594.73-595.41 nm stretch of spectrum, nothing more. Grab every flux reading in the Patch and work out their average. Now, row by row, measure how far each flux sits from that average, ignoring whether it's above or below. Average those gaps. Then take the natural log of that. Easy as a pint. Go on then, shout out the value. 0.56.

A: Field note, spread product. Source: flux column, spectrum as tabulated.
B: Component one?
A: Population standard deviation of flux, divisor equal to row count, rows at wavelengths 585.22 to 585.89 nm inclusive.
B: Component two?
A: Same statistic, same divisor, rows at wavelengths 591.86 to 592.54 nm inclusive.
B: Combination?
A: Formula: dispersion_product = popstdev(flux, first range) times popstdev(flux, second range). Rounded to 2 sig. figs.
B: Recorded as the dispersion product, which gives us 27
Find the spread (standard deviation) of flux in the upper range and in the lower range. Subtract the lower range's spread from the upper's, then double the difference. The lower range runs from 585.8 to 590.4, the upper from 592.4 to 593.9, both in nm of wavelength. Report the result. -36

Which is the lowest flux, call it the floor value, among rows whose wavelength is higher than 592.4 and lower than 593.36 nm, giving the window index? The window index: 291.5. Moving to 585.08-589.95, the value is 231.4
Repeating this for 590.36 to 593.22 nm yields 251.3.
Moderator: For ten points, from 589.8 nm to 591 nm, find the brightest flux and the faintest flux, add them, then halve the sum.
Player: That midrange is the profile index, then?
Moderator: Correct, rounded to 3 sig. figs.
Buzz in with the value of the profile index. 252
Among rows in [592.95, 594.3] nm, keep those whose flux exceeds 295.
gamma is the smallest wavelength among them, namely 593.427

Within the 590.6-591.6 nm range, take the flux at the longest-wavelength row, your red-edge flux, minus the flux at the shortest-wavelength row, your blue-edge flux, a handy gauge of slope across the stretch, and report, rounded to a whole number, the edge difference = 13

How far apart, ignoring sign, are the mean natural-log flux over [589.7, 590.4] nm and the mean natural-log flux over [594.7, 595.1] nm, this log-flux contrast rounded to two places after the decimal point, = 0.24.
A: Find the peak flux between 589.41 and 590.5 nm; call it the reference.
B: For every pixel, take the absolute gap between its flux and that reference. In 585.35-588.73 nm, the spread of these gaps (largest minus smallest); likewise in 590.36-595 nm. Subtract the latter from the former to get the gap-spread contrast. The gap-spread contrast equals -17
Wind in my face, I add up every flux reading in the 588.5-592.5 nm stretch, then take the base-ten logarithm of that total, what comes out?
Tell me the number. 3.9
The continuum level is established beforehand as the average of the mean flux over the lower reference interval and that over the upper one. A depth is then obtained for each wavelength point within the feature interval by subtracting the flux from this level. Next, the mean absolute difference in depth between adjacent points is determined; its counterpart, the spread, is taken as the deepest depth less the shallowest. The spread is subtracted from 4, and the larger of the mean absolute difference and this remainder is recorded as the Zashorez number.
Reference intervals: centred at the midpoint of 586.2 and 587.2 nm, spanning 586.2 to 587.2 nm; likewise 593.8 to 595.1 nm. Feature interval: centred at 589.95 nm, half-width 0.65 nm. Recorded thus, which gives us 6.79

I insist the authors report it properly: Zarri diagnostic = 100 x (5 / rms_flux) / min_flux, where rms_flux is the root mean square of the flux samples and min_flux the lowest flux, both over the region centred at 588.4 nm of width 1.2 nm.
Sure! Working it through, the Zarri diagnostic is 0.0077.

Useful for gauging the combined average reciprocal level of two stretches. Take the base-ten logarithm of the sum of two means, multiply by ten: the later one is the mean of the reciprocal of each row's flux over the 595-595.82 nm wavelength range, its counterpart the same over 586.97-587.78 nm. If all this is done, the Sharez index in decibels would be -21.7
